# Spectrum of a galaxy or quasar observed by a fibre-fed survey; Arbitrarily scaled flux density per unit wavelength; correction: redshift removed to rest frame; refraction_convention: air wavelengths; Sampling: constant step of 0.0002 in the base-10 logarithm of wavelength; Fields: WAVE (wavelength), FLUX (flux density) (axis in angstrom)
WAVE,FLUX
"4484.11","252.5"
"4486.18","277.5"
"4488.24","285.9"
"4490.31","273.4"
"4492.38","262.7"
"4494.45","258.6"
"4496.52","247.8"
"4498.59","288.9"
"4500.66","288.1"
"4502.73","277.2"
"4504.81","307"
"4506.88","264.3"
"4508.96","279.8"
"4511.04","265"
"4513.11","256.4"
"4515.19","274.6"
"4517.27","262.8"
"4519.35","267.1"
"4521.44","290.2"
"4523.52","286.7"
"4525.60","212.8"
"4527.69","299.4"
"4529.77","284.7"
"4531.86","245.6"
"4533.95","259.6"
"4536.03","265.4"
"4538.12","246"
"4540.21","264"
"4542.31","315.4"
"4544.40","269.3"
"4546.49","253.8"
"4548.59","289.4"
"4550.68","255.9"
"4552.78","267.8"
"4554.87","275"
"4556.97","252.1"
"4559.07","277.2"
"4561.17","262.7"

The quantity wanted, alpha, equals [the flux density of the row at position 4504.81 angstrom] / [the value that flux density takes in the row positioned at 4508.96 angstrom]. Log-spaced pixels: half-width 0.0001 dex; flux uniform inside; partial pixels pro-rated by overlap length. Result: 1.10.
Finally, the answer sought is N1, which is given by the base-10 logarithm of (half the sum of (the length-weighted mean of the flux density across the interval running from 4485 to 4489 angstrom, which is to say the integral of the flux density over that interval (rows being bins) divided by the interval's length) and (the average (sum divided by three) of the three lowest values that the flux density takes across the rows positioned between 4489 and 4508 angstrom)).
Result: 2.429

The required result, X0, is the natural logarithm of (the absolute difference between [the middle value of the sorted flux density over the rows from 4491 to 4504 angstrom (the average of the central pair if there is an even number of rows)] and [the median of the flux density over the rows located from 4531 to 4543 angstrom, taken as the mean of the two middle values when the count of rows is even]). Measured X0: 2.1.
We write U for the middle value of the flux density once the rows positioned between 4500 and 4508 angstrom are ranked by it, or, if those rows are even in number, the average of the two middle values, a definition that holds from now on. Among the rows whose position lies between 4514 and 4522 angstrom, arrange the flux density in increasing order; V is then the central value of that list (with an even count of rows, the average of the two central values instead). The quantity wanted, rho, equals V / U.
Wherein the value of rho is 0.96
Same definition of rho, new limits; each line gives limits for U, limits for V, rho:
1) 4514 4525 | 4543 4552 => 0.96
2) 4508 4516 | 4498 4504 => 1.07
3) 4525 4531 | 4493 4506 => 0.99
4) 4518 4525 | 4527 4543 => 0.92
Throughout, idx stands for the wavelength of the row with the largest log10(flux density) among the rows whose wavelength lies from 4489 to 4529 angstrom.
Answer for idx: 4504.81 angstrom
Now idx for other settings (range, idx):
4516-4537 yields 4527.69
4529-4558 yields 4542.31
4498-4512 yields 4504.81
